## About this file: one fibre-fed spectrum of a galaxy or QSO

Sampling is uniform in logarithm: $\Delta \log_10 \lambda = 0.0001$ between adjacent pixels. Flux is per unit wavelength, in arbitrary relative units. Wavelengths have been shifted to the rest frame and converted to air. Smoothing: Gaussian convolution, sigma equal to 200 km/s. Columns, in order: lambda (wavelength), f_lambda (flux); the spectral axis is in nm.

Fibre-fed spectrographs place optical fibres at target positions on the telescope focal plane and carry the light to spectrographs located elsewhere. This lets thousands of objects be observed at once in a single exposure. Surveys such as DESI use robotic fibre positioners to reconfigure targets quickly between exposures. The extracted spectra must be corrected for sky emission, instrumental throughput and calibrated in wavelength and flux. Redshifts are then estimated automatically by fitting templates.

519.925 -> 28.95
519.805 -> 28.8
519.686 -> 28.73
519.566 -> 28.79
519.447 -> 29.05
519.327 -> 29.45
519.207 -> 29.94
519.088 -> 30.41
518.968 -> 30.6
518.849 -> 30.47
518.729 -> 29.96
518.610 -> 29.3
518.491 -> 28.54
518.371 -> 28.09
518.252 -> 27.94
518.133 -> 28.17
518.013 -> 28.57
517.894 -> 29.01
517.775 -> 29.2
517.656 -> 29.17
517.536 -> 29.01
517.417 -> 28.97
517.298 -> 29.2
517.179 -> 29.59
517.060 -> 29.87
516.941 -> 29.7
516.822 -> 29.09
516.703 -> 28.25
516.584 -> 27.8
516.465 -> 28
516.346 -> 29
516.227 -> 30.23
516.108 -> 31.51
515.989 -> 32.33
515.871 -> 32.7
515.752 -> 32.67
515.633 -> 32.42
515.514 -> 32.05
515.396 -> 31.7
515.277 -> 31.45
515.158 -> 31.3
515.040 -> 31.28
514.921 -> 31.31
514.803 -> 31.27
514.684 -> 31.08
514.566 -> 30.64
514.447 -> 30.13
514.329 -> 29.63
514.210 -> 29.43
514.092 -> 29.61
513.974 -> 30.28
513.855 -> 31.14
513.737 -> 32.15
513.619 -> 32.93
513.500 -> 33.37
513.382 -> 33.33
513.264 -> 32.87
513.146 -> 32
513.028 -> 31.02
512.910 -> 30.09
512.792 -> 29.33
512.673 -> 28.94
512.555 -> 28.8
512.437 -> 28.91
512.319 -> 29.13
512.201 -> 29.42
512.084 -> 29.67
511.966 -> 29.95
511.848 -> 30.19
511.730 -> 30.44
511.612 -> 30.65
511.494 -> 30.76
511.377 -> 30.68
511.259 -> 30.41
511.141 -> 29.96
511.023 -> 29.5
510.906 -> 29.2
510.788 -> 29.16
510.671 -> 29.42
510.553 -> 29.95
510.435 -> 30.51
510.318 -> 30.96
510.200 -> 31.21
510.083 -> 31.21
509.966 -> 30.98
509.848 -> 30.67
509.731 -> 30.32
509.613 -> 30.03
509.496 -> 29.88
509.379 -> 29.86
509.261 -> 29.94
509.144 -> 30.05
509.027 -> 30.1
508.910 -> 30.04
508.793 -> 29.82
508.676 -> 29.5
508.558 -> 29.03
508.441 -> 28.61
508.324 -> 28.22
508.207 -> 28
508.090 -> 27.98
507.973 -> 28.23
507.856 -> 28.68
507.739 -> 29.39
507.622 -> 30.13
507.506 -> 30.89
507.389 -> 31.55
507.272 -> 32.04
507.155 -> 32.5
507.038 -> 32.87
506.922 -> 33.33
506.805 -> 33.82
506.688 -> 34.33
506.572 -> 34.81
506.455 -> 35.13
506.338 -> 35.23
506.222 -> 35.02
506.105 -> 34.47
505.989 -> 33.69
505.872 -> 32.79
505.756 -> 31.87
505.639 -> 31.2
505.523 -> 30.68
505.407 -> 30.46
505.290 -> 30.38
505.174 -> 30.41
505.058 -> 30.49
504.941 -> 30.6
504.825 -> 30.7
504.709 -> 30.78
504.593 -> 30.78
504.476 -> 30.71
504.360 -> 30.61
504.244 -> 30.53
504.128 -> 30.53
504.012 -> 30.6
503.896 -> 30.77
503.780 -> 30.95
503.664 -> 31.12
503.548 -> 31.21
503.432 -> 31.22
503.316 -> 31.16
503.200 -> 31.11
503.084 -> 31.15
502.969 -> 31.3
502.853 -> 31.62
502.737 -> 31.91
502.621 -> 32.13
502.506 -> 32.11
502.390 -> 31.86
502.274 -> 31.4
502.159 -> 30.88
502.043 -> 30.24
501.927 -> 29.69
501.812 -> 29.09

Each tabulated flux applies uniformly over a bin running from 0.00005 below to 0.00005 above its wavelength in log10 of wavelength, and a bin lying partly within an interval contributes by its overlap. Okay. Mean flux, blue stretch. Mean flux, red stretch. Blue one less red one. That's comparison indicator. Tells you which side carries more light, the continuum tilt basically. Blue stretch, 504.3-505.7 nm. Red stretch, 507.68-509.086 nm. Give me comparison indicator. 1.7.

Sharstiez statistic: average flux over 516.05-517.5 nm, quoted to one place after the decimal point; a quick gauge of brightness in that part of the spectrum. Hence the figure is 29.3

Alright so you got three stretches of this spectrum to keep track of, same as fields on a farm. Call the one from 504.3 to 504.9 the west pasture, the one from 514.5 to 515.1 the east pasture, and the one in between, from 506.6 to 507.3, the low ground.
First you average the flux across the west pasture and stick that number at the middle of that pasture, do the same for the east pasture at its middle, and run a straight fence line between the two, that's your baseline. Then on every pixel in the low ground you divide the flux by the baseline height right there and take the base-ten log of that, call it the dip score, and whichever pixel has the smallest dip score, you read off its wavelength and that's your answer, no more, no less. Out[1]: 507.272 nm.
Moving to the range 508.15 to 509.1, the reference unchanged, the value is 508.207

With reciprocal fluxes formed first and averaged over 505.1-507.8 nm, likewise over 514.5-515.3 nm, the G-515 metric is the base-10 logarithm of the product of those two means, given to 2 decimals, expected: -3.00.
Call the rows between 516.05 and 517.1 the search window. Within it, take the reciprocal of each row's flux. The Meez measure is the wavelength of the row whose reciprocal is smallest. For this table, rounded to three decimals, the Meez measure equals 516.108 nm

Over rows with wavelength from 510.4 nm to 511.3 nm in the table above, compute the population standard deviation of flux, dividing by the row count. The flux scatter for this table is 0.49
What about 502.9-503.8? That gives 0.10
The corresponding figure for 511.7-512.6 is 0.56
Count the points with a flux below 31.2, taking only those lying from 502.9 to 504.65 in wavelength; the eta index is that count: 12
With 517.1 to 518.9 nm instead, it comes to 15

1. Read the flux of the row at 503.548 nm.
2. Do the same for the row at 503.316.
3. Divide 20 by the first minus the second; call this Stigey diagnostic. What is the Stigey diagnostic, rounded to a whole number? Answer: 400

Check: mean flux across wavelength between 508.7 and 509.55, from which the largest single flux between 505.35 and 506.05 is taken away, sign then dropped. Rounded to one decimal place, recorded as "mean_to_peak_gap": 3.7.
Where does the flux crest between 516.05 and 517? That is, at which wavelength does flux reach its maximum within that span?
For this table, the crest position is 516.108 nm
